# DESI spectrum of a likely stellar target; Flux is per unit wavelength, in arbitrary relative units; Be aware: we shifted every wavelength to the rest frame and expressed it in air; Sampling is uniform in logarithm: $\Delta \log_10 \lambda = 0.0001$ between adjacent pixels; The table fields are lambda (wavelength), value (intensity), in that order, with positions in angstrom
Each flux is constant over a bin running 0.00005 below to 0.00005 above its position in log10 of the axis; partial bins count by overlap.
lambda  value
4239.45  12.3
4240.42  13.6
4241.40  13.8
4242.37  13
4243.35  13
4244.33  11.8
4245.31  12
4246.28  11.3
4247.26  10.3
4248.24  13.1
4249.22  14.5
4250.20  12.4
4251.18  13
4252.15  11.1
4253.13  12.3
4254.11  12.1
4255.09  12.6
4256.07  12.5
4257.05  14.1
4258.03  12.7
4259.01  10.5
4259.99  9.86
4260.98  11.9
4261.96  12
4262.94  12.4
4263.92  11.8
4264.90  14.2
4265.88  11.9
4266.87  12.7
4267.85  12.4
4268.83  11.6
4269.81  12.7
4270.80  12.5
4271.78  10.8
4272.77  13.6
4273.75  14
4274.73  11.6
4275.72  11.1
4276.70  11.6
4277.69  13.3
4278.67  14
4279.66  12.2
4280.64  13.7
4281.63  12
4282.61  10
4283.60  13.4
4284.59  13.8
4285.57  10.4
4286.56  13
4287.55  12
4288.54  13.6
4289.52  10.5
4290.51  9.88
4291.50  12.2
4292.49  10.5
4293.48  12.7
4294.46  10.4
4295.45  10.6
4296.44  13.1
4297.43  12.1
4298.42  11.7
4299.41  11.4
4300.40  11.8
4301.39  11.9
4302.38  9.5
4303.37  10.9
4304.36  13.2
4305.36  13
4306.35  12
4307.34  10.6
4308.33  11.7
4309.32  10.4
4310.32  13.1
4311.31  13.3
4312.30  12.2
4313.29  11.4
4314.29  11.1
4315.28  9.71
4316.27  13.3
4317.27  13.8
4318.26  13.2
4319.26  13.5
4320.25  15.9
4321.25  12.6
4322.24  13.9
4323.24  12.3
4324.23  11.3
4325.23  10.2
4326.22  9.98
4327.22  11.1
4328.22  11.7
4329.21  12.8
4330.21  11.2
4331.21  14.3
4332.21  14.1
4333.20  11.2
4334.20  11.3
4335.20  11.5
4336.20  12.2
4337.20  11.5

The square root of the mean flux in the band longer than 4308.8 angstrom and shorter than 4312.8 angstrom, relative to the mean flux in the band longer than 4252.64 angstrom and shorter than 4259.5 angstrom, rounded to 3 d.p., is 0.282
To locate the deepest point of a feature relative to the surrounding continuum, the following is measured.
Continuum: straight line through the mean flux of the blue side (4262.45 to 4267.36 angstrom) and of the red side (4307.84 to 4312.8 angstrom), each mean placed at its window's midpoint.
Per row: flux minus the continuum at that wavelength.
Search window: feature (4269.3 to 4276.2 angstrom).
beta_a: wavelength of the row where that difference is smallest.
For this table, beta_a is 4271.78 angstrom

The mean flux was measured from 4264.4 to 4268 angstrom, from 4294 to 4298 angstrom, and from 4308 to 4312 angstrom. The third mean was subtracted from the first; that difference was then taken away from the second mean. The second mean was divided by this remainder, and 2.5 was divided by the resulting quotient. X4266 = 2.35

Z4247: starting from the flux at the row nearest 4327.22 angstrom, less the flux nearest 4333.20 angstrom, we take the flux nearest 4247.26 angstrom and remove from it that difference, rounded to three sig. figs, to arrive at 10.4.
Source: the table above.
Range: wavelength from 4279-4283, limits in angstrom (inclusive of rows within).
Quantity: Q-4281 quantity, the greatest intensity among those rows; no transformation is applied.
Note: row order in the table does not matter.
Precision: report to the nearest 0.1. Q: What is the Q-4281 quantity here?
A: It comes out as 13.7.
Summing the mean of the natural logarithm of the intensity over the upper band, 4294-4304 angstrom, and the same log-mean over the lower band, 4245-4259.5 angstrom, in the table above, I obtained 4.93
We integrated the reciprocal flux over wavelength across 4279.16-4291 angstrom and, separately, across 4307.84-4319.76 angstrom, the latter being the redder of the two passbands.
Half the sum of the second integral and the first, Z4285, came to 0.99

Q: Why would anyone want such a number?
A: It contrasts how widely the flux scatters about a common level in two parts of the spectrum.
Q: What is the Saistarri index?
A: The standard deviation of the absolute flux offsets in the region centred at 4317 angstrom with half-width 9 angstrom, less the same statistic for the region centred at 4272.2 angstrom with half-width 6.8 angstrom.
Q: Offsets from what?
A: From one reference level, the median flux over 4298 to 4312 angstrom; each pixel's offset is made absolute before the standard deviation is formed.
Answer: 0.20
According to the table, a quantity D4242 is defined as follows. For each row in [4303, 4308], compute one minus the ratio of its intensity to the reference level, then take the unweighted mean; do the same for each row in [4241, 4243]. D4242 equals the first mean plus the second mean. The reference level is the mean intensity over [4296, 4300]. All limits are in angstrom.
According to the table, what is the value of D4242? -0.10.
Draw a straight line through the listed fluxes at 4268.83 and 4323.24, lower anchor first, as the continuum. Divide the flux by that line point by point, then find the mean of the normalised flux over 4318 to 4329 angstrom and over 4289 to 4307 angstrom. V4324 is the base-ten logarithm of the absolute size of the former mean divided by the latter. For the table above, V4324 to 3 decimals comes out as 0.018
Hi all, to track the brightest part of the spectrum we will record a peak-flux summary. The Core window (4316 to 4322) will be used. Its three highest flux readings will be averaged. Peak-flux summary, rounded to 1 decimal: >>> 14.4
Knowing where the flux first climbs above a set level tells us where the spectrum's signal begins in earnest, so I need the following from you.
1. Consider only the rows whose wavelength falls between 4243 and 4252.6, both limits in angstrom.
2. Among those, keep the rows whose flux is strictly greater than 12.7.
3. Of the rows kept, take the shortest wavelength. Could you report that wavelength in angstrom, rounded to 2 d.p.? 4243.35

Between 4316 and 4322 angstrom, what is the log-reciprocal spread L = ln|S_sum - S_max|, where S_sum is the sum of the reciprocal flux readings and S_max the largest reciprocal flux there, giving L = -1.02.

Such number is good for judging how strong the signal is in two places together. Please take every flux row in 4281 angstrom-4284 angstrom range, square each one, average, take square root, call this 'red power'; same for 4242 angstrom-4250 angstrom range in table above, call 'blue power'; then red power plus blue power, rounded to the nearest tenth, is 24.3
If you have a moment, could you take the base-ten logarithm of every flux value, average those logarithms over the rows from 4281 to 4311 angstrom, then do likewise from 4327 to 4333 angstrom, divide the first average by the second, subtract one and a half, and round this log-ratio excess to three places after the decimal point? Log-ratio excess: -0.527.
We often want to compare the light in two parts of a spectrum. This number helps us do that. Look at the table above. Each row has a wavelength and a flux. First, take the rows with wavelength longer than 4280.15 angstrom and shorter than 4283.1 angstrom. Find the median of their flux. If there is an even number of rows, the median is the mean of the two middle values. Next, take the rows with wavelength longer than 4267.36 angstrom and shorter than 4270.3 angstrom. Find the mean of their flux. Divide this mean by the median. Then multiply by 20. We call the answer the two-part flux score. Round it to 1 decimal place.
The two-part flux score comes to 20.4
